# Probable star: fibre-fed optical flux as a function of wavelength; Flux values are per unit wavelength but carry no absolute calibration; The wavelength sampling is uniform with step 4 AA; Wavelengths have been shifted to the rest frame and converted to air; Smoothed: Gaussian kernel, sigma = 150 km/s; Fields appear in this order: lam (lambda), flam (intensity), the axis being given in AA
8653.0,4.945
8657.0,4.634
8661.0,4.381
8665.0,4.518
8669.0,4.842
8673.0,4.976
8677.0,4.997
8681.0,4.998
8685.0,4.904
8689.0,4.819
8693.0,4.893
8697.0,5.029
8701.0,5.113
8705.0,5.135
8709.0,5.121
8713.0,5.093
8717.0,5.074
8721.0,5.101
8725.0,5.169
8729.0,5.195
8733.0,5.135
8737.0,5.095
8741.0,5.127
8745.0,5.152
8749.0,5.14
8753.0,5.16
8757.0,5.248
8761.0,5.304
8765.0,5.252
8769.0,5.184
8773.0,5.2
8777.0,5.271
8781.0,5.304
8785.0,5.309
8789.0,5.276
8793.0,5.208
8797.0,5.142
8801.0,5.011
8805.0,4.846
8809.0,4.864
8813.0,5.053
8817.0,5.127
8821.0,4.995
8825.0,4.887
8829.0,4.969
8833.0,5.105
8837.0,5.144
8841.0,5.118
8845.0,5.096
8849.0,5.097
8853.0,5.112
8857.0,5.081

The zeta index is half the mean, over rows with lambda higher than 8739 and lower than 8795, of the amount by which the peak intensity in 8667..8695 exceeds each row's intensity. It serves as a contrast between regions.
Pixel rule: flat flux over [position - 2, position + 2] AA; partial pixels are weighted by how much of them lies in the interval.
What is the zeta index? -0.11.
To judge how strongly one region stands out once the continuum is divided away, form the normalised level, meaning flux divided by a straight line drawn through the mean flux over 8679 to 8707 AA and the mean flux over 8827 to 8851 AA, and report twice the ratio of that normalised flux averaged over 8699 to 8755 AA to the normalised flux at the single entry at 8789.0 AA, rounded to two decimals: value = 1.96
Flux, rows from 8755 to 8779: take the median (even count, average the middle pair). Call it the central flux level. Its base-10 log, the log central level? 0.720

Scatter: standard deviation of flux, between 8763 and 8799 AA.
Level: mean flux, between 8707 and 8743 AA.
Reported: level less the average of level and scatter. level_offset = 2.53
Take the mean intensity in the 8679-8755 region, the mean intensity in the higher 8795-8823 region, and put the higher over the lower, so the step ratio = 0.99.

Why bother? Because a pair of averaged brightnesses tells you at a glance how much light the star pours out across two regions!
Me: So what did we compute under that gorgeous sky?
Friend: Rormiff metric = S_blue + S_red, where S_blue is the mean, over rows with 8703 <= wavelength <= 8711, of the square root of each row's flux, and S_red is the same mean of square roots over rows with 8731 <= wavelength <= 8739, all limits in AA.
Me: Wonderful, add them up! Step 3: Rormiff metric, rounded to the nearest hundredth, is 4.53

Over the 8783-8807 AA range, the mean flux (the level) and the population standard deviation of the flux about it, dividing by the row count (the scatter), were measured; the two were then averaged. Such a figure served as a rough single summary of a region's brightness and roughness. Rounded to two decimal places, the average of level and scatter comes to 2.65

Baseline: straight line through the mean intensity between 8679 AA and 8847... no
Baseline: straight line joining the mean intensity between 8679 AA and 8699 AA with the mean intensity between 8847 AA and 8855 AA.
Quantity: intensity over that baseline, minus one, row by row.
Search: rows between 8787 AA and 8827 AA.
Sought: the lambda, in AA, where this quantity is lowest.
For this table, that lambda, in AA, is 8805.0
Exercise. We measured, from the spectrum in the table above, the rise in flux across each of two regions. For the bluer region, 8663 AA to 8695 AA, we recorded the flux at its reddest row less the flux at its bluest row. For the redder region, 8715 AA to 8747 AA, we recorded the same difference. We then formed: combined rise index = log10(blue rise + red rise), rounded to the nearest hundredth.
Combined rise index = -0.34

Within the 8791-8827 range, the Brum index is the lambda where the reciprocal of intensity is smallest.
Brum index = 8793.0 AA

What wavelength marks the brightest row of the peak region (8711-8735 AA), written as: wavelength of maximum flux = 8729.0 AA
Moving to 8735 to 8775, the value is 8761.0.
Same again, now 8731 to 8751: 8745.0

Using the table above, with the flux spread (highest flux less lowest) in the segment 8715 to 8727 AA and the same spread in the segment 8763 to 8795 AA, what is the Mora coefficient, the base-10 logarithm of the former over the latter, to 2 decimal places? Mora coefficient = -0.12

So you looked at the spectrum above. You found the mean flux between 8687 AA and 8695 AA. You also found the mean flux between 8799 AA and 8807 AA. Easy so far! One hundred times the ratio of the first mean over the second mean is 99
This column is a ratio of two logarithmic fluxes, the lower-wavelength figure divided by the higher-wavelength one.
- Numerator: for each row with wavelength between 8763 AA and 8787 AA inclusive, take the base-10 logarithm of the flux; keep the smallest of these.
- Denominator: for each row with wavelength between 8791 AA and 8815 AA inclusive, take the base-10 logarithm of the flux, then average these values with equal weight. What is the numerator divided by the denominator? 1.02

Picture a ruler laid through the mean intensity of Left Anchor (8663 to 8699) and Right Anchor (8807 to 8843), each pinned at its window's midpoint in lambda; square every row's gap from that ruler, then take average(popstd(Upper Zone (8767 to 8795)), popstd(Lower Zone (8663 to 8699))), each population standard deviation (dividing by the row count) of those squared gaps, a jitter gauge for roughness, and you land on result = 0.031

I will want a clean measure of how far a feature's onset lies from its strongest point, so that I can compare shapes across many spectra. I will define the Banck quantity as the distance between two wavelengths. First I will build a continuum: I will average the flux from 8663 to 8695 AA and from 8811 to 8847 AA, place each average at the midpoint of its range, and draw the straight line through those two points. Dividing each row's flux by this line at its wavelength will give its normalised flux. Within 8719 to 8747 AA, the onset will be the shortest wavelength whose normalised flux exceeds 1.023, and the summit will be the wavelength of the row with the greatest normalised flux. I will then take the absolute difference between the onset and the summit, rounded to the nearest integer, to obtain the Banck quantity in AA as 8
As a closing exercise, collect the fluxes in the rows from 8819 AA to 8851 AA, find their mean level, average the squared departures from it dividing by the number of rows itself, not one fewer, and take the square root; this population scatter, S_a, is 0.084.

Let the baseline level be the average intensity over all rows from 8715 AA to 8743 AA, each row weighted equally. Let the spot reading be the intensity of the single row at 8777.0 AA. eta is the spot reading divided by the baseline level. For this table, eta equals 1.03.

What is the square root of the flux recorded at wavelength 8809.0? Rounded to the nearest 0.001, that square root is 2.205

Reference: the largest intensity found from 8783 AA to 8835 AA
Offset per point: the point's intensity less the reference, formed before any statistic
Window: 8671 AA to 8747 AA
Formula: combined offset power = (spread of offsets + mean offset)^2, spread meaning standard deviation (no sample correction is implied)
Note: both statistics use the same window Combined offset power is 0.022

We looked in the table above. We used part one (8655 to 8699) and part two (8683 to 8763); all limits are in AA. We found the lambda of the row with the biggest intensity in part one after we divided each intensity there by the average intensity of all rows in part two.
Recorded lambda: 8697.0 AA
